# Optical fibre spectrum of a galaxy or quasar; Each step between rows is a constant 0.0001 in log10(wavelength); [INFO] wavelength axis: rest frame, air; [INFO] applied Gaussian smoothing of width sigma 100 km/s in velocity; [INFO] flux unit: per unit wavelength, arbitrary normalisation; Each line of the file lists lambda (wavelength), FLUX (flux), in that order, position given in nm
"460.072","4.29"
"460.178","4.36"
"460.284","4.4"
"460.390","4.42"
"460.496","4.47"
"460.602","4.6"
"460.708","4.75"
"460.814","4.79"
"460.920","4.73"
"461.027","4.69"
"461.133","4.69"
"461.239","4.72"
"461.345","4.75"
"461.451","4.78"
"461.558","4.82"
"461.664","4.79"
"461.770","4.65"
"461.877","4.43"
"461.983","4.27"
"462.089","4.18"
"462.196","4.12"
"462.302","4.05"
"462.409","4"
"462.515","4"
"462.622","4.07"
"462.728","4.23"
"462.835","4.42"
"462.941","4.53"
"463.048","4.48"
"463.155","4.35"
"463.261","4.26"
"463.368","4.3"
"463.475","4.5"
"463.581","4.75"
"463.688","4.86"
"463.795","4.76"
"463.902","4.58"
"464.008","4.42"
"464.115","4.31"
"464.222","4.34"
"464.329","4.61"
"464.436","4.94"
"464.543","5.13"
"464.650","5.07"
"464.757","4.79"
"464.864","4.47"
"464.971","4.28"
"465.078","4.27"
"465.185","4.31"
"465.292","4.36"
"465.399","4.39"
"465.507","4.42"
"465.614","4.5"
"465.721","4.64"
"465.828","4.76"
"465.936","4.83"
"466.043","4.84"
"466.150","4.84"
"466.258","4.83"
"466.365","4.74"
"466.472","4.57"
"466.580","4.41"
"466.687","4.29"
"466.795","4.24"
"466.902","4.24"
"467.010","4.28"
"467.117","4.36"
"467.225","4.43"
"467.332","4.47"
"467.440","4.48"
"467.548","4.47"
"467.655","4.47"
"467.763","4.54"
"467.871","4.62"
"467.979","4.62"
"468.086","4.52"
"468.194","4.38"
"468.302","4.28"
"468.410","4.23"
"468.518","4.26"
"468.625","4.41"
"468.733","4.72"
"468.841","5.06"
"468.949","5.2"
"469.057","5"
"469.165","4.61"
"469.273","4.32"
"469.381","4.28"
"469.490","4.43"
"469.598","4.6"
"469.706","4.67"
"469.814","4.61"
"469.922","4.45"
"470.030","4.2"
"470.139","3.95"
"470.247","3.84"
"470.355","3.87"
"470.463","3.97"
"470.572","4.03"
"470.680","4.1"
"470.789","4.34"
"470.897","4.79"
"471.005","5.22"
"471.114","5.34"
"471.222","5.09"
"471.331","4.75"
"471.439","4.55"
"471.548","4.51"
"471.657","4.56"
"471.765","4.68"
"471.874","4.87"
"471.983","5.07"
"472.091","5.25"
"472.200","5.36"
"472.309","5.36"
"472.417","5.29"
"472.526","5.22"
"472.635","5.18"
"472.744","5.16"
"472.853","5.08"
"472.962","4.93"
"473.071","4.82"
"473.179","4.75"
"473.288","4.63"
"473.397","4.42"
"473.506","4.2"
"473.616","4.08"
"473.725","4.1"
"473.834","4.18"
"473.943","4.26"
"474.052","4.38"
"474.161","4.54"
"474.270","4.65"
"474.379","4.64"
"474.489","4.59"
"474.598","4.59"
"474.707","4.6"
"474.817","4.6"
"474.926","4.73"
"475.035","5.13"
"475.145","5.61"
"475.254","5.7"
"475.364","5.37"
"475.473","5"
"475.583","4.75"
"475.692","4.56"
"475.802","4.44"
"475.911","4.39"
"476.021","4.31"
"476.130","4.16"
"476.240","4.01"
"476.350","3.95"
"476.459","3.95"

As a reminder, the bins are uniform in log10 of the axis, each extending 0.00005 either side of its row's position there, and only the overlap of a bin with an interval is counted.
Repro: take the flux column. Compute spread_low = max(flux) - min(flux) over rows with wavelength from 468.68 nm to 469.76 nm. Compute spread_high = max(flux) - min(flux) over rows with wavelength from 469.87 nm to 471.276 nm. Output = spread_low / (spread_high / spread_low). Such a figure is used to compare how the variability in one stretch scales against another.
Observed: 0.6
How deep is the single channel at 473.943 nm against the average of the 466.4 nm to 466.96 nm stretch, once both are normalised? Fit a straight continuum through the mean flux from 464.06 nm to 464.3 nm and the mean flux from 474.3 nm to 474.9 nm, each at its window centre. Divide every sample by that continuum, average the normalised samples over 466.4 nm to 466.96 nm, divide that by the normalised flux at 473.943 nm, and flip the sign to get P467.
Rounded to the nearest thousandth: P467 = -1.066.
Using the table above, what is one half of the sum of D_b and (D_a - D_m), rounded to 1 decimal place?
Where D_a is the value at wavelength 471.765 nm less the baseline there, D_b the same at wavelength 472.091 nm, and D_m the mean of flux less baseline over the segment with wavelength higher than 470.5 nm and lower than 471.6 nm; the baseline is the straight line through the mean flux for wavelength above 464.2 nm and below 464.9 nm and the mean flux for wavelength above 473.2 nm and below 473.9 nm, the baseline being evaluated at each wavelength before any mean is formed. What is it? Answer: 0.5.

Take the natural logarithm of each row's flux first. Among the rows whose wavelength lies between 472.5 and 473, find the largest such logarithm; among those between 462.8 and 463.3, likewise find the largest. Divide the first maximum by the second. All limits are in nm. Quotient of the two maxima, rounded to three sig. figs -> 1.09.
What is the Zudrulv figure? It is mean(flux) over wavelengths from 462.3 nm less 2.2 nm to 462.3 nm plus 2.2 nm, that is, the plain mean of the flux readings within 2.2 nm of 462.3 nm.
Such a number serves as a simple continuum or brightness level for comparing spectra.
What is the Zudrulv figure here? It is 4.49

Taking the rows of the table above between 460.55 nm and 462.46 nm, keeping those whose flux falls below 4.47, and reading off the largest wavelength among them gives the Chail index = 462.409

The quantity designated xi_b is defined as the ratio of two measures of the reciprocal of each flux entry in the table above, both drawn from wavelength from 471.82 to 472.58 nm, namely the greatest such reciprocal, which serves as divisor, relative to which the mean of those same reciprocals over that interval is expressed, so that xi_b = 0.937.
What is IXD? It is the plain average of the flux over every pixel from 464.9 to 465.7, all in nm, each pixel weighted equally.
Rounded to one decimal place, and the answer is 4.4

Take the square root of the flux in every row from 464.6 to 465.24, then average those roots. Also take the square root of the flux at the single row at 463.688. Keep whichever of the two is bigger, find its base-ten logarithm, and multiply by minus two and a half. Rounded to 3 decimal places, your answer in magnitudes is -0.858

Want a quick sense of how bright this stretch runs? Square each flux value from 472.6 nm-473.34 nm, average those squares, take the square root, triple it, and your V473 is 14.8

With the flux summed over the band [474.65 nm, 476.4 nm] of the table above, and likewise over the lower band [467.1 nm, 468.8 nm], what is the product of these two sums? 5367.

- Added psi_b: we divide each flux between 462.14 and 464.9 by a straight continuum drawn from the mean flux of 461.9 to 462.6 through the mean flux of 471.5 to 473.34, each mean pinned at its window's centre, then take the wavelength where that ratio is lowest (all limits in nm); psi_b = 462.515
